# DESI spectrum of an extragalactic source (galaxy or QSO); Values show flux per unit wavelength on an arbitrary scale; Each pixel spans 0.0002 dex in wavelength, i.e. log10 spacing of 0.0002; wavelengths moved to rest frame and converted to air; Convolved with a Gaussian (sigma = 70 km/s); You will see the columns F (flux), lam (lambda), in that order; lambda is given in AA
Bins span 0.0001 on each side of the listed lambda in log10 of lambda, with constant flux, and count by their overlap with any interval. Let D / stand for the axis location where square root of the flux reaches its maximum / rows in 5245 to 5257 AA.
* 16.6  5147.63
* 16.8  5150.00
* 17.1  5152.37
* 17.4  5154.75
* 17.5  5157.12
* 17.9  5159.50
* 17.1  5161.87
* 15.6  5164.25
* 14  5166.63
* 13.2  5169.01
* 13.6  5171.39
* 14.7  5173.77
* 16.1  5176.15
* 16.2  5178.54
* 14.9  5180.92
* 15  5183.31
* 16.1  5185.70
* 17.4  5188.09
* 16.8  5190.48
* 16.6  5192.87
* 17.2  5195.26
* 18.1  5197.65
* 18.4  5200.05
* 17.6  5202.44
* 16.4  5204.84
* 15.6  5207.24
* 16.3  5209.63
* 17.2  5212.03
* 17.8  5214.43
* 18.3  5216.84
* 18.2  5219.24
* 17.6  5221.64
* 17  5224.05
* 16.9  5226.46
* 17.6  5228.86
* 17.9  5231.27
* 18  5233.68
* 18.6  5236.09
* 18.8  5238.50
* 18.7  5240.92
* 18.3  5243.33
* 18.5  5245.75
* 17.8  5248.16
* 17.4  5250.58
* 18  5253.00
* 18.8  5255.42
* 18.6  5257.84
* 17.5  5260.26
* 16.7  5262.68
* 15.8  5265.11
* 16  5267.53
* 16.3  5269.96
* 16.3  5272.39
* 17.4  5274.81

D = 5255.42 AA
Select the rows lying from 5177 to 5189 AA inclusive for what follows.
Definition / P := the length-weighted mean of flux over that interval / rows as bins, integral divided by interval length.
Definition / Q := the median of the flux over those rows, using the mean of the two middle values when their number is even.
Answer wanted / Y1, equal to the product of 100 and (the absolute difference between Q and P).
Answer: 22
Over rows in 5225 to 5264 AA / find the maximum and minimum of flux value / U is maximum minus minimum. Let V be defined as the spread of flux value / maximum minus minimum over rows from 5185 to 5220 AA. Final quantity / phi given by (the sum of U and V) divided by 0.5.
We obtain 9.8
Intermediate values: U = 2.1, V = 2.8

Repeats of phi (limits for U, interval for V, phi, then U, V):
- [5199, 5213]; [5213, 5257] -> 9.4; 2.8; 1.9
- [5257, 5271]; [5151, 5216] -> 16.0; 2.8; 5.2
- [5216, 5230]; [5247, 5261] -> 5.6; 1.4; 1.4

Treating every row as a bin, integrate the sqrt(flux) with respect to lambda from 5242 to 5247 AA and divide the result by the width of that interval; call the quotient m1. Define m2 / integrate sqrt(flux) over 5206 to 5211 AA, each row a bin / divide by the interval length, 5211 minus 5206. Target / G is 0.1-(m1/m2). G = -0.973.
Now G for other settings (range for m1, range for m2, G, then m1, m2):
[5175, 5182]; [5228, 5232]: -0.842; 3.97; 4.21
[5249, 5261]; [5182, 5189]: -0.961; 4.25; 4.01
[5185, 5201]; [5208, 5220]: -0.893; 4.15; 4.18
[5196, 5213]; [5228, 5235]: -0.878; 4.13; 4.23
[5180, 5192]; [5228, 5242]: -0.837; 4.01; 4.27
